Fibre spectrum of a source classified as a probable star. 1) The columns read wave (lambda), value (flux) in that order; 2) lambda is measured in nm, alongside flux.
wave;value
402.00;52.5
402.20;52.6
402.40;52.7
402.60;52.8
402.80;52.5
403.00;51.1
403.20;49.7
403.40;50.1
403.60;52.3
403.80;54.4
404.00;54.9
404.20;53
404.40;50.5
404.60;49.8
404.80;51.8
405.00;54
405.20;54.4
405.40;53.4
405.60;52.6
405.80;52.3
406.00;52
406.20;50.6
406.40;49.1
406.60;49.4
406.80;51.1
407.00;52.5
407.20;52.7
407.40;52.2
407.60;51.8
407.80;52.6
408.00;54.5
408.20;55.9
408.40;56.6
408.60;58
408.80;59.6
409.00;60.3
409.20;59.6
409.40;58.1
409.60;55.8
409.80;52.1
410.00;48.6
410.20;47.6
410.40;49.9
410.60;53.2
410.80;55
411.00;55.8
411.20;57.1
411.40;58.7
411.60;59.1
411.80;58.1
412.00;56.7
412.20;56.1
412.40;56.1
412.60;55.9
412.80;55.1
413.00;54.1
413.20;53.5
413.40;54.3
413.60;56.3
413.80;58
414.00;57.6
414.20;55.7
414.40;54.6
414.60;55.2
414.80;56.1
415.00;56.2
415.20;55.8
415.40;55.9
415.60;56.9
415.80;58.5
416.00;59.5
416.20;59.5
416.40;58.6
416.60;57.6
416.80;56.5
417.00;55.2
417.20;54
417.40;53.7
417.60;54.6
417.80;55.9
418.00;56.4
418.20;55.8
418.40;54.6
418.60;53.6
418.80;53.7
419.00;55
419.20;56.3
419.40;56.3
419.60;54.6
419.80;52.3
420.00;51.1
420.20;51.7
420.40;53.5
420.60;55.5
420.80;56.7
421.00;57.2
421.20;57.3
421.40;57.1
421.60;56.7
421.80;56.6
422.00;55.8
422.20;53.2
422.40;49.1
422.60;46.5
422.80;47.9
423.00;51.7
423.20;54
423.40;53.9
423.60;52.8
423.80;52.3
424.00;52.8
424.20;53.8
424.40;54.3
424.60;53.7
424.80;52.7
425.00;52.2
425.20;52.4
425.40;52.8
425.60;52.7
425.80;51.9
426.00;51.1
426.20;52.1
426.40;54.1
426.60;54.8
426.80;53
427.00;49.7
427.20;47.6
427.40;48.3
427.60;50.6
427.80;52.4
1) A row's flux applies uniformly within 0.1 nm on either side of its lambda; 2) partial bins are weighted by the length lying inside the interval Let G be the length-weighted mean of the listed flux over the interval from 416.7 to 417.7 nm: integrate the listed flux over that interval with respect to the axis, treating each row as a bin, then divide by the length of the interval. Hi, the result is 55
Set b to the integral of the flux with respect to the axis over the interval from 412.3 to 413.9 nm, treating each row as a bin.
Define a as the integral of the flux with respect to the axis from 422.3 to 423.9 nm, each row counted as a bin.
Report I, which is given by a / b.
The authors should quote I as 0.92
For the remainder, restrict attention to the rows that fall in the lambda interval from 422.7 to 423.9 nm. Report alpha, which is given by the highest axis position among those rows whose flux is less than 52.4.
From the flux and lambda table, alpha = 423.80 nm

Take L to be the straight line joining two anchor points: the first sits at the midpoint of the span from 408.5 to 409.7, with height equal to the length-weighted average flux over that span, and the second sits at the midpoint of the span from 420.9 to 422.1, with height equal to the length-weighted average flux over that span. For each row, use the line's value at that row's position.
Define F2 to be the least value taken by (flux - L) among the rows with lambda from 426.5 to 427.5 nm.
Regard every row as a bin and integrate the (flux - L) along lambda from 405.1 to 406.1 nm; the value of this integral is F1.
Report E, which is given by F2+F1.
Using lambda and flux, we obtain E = -14.5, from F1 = -6.1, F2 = -8.4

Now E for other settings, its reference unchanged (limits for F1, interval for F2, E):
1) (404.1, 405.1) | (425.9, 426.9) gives -12.4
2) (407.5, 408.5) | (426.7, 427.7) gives -12.8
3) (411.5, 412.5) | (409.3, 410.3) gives -11.7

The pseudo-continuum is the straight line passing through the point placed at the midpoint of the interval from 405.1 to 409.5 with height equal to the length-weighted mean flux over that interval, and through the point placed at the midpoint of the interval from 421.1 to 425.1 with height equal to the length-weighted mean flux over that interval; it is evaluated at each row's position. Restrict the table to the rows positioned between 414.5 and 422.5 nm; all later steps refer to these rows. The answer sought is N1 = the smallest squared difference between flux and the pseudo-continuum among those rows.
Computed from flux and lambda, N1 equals 0.00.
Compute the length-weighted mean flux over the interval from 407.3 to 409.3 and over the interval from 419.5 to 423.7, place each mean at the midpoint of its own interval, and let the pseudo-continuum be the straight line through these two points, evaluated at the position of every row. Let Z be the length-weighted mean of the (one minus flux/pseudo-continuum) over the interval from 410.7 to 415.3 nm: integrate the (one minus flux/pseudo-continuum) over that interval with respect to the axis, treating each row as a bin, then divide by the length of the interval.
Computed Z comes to -0.017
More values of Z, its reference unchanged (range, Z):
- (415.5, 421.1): -0.024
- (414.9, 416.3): -0.050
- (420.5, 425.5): -0.005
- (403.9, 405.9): 0.072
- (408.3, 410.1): -0.010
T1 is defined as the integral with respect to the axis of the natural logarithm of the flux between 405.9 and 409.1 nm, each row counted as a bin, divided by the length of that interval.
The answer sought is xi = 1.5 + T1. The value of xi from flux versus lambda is 5.48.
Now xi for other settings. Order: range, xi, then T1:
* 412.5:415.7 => 5.52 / 4.02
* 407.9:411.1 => 5.51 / 4.01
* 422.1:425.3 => 5.45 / 3.95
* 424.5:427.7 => 5.45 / 3.95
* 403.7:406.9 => 5.45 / 3.95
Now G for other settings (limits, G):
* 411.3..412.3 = 58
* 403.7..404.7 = 53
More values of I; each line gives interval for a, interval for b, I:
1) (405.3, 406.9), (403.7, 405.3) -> 0.97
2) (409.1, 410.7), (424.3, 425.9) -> 1.01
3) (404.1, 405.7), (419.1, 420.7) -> 0.97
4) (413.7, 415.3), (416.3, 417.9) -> 1.01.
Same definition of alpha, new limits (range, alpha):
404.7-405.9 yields 405.80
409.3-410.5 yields 410.40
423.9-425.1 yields 425.00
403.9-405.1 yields 404.80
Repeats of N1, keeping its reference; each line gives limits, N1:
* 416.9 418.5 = 0.03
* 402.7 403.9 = 0.02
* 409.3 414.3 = 0.06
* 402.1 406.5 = 0.02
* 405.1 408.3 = 0.05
